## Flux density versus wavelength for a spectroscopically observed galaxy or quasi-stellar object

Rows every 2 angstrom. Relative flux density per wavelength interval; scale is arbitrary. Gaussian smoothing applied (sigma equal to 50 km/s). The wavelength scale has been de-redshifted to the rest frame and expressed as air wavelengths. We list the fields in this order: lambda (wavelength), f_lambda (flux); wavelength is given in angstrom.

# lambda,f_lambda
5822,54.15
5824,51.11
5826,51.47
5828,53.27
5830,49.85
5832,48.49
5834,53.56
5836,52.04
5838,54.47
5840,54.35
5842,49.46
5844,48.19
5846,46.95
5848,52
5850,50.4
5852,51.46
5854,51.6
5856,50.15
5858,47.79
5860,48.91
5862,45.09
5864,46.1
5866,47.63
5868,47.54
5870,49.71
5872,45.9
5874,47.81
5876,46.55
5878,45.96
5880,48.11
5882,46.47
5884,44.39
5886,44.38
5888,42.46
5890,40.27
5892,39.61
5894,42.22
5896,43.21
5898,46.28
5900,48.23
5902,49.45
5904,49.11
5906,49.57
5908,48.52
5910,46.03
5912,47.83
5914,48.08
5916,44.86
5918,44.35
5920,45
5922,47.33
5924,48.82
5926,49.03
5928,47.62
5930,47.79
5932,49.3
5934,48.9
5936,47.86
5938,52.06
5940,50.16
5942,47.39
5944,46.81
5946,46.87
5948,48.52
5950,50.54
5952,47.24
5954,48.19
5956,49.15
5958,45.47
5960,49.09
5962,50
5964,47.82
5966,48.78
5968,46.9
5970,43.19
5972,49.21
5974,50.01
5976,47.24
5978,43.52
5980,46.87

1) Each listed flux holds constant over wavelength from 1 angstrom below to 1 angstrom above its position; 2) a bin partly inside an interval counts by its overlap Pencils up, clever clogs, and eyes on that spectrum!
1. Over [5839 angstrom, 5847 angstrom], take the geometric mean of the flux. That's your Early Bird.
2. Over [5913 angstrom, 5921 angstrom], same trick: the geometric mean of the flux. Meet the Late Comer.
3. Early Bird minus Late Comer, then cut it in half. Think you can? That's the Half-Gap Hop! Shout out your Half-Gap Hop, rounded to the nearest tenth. 2.1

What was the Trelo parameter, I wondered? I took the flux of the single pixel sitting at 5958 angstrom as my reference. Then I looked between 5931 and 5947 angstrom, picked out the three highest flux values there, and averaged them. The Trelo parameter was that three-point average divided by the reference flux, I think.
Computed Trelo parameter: 1.11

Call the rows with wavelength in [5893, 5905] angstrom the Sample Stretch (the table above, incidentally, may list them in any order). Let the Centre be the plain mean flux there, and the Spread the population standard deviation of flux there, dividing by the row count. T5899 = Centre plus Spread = 49.2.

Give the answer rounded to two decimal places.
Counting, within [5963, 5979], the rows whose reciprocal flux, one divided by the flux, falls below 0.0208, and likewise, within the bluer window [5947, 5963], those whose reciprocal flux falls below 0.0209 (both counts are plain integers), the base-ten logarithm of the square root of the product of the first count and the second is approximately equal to 0.63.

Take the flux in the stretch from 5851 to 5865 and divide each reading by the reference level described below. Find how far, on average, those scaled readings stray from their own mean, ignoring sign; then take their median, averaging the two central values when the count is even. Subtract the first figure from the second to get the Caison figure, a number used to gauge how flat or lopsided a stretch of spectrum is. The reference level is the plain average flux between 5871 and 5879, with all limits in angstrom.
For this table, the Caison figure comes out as 1.01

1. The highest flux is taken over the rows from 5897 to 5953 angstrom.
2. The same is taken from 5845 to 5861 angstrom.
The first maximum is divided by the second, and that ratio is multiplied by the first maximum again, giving 52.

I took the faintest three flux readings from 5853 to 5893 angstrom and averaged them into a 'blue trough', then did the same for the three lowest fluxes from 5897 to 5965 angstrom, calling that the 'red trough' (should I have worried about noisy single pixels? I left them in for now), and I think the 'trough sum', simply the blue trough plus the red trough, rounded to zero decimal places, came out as 86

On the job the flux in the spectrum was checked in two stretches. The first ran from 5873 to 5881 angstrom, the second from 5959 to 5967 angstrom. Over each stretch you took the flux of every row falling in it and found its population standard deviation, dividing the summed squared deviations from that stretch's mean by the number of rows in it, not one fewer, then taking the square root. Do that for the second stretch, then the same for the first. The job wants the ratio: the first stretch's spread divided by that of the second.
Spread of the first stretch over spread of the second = 1.1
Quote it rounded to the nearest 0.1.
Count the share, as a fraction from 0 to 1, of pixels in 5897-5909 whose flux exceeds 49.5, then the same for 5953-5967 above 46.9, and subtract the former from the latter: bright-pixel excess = 0.7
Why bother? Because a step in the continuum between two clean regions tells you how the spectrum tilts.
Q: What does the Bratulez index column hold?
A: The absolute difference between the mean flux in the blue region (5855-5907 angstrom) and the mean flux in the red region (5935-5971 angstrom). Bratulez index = 1.8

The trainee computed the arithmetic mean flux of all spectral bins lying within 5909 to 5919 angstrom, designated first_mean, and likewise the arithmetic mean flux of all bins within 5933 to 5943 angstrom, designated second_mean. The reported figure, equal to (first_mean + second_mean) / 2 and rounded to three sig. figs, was 47.8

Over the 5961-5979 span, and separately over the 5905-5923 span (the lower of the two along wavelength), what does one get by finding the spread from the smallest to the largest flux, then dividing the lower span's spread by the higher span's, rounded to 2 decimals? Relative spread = 0.77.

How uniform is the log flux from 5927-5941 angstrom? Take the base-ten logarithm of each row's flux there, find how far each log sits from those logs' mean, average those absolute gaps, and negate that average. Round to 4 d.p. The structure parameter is -0.0106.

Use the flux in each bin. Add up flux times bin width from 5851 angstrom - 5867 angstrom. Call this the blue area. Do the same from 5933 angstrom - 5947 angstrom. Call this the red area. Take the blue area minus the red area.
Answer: 97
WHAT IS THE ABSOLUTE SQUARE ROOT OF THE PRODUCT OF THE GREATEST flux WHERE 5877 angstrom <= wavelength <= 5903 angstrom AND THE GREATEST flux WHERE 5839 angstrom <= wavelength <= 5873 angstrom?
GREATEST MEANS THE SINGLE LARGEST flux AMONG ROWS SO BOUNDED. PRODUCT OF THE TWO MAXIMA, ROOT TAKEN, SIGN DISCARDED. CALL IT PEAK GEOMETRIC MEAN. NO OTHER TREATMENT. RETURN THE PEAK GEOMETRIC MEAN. 51.8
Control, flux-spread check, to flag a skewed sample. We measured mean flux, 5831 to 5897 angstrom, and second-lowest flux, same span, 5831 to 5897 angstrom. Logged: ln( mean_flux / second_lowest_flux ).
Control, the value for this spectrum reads 0.17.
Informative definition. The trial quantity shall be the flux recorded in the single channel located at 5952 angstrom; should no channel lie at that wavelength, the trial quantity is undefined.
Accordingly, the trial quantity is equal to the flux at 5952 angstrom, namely 47.24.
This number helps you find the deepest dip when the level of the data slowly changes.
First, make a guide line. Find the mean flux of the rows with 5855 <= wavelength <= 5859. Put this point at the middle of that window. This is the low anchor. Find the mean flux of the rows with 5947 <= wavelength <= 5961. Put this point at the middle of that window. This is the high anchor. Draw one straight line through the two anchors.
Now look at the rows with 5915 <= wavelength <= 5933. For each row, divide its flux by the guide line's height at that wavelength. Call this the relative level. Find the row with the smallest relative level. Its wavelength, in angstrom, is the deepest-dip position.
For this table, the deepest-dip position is 5918 angstrom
